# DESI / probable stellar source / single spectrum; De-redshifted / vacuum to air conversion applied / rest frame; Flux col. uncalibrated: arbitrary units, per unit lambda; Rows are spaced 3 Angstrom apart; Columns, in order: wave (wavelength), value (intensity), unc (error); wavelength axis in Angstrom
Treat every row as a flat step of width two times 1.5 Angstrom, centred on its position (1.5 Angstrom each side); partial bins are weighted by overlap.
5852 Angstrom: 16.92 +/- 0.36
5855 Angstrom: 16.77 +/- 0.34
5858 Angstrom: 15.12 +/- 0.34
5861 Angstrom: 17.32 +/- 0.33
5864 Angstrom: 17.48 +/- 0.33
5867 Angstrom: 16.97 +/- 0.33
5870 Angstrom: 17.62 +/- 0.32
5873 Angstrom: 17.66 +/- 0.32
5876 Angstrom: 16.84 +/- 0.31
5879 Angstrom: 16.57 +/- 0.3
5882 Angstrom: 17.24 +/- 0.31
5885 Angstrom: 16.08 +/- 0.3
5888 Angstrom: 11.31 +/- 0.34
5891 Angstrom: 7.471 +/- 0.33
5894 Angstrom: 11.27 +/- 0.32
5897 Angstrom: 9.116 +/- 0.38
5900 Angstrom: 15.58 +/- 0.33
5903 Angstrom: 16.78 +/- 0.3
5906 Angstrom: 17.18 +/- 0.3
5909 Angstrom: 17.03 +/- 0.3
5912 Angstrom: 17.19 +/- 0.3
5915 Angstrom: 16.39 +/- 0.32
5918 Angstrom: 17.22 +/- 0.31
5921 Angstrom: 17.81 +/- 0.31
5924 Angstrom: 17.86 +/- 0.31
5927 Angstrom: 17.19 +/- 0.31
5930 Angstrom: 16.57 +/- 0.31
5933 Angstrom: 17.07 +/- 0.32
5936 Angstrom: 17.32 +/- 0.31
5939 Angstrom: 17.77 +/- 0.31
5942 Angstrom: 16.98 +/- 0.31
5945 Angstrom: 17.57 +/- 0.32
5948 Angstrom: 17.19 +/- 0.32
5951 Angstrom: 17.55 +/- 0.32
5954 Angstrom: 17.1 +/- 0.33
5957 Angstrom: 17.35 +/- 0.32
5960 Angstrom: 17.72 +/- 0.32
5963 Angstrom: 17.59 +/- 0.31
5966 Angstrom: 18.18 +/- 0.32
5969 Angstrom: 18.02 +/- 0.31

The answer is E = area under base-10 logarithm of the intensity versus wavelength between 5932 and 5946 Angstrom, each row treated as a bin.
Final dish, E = 17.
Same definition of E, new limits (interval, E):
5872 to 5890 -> 21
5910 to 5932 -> 27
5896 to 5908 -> 14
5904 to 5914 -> 12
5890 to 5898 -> 8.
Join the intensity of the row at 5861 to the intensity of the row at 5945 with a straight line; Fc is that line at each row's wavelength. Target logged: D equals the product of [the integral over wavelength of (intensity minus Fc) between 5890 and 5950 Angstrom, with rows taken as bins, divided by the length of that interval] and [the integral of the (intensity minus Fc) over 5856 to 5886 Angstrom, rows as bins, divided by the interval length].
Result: 0.7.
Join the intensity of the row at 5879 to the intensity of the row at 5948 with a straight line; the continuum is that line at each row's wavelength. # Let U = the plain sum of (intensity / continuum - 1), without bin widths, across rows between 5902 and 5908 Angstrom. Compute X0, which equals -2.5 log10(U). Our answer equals 4.2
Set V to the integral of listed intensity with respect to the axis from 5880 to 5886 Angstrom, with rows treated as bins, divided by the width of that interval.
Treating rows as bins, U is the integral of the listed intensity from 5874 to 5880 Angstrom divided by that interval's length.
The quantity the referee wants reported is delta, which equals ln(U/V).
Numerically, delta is 0.006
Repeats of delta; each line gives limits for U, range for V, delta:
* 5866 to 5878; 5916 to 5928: -0.013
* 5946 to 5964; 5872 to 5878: 0.015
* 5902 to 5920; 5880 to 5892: 0.237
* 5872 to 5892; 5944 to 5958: -0.155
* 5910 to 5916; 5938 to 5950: -0.031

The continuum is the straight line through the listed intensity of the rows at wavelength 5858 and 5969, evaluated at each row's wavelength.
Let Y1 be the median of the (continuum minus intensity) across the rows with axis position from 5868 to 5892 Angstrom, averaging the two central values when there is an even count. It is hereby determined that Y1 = -1.1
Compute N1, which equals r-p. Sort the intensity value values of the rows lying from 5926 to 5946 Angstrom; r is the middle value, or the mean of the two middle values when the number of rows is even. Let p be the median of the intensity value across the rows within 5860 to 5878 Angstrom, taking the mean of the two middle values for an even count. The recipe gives -0.2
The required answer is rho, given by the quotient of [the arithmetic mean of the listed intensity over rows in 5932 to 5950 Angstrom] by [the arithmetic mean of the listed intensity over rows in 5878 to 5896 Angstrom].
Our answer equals 1.30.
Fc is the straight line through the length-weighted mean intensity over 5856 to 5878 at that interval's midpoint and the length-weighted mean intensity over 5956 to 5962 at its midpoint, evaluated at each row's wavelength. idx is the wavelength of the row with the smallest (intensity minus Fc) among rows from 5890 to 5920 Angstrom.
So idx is 5891 Angstrom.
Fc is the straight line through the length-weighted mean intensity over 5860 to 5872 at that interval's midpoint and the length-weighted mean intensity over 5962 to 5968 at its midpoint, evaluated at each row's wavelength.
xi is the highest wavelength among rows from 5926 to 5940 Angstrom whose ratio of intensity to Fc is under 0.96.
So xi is 5930 Angstrom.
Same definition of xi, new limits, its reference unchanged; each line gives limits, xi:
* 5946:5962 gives 5954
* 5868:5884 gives 5879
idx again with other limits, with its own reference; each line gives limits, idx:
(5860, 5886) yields 5885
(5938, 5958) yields 5942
